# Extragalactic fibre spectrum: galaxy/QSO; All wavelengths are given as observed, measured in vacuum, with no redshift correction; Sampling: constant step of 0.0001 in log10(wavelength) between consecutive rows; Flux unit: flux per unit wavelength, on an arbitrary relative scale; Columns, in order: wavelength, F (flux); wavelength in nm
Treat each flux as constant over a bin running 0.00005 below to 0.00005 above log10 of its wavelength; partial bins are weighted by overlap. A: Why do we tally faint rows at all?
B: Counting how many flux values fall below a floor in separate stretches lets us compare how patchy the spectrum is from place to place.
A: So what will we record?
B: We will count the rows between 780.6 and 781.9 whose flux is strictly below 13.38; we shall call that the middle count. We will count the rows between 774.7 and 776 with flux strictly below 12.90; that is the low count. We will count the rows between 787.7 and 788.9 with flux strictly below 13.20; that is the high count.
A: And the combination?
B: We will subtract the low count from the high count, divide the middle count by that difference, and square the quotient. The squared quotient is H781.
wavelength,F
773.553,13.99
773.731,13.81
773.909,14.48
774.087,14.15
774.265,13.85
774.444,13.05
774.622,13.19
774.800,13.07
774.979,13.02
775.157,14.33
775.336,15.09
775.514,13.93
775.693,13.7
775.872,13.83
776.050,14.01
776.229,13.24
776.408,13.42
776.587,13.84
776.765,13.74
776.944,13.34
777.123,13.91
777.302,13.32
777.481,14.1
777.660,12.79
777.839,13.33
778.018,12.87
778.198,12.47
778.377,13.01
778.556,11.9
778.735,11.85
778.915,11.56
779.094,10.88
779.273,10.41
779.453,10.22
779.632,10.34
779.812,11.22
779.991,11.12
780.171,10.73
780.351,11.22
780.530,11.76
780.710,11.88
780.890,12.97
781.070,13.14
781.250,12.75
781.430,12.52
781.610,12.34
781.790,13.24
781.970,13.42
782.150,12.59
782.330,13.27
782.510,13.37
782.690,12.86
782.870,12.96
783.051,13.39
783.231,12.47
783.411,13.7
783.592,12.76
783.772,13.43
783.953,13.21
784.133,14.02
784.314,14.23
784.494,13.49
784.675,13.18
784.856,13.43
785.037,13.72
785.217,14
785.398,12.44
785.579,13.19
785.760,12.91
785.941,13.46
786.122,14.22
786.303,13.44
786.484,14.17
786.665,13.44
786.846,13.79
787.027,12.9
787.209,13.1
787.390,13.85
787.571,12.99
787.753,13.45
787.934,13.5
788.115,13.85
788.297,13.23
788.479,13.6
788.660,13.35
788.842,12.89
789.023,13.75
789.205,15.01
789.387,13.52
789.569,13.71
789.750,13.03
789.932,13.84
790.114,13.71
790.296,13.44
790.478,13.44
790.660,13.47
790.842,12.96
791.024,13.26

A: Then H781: 49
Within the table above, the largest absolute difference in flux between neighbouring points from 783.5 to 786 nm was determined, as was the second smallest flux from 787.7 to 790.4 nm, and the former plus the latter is 14.6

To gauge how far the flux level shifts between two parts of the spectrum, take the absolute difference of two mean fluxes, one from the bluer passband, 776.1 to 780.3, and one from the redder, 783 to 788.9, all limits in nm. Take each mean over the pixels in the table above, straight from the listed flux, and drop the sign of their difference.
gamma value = 1.1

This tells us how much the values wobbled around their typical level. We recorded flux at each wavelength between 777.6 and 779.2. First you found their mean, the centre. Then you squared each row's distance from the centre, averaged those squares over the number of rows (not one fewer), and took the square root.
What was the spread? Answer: 0.75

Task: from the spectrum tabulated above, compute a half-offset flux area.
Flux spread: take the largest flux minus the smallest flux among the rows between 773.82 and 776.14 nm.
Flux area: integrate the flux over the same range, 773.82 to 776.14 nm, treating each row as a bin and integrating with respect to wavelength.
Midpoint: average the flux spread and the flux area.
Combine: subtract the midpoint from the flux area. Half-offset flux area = 15.0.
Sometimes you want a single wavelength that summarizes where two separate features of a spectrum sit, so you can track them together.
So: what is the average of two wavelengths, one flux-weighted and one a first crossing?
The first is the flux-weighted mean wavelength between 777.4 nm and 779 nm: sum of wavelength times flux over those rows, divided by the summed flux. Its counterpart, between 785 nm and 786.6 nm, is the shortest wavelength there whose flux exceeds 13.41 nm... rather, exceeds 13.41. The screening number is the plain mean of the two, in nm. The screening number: 781.60 nm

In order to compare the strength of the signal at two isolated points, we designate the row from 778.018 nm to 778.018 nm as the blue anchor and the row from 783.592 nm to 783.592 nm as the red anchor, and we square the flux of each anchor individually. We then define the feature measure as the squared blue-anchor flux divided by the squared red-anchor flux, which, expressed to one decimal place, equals 1.0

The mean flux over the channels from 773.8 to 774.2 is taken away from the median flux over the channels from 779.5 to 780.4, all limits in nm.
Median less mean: -3.2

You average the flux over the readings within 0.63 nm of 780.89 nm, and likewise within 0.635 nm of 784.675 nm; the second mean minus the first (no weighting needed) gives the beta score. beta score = 1.4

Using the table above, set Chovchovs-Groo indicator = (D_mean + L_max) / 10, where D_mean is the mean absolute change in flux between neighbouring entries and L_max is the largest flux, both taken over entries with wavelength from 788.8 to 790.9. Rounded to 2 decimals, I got 1.56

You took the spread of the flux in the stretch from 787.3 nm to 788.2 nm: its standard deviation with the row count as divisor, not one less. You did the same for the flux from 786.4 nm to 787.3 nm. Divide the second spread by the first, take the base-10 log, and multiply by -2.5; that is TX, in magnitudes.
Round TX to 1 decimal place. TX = -0.4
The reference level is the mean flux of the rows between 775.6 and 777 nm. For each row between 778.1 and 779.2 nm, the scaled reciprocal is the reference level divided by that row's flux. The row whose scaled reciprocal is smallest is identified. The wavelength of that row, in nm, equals 778.377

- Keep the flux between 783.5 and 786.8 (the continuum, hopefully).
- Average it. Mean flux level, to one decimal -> 13.5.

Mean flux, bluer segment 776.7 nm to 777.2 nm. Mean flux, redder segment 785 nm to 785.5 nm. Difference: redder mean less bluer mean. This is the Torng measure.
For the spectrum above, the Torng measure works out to -0.3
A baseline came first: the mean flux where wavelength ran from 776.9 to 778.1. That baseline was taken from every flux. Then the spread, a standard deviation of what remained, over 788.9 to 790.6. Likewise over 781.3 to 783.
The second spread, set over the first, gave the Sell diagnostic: 0.74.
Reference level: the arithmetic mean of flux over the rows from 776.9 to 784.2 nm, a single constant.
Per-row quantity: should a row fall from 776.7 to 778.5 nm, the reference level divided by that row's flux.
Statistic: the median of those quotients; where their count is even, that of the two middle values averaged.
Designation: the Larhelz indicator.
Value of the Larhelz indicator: 0.938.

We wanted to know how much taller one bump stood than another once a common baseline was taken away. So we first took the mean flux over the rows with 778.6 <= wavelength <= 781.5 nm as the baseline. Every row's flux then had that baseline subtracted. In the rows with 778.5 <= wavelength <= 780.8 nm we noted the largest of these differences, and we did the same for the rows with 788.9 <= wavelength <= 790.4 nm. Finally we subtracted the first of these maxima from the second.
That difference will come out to 3.1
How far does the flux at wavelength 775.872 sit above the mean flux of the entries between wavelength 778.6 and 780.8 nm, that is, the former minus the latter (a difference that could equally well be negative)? 2.7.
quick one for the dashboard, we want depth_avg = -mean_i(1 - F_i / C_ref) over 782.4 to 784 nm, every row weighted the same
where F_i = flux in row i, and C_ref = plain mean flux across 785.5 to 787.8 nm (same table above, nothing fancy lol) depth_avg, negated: -0.024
